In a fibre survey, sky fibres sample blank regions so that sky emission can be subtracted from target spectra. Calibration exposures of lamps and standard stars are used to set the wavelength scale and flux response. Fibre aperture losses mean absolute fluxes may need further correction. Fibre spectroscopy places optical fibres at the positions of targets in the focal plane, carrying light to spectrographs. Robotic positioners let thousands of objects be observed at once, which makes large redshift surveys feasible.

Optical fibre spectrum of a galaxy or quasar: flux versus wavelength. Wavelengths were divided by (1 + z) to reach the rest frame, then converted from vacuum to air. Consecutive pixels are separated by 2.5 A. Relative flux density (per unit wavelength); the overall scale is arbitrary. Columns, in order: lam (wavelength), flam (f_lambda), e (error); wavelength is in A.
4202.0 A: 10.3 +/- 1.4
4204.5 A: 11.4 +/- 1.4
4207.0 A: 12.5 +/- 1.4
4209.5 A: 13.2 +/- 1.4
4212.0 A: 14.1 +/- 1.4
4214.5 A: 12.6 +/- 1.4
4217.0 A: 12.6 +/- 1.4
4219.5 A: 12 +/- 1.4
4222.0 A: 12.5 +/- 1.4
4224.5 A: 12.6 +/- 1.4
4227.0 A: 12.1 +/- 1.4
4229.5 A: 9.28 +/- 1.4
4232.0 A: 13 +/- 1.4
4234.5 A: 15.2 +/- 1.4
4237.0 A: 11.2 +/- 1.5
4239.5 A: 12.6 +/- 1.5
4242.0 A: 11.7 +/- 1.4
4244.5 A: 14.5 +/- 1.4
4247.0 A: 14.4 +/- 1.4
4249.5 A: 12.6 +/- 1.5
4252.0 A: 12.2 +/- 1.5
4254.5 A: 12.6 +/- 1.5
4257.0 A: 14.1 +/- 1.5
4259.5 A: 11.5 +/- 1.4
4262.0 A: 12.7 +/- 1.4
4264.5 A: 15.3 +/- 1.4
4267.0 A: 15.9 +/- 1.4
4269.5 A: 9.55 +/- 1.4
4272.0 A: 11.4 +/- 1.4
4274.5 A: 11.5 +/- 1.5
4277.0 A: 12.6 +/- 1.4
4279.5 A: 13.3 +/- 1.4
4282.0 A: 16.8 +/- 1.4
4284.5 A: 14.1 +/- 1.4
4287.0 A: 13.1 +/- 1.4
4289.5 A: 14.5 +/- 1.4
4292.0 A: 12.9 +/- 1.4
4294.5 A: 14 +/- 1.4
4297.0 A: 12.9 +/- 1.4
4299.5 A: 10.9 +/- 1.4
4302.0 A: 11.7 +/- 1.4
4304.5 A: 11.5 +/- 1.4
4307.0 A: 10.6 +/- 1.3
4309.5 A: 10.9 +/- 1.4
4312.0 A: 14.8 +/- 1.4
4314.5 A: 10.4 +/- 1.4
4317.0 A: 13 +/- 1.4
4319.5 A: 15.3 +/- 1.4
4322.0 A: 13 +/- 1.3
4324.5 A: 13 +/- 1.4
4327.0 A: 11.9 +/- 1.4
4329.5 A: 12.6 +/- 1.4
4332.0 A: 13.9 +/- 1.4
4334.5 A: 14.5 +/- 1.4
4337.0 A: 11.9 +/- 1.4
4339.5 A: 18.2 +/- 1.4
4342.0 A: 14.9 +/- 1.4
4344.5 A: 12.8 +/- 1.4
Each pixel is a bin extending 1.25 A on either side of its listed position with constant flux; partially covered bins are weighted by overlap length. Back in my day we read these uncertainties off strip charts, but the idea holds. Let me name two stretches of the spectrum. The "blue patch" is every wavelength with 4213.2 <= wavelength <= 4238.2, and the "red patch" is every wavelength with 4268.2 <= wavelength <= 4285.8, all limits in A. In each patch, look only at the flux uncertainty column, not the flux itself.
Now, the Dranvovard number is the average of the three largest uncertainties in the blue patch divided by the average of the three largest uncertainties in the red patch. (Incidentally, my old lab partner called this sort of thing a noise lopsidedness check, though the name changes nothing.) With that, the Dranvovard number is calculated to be 1.000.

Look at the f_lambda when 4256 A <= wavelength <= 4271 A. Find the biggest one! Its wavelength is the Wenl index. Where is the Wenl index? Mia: 4267.0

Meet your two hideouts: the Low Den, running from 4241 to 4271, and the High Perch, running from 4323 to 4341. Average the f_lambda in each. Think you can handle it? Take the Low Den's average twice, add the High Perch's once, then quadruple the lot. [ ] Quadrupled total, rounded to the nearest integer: 160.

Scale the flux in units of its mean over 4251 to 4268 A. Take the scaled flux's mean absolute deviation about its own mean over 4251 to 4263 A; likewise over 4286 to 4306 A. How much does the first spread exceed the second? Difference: -0.027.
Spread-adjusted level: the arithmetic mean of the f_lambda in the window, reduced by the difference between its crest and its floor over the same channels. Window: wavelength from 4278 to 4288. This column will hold 10.6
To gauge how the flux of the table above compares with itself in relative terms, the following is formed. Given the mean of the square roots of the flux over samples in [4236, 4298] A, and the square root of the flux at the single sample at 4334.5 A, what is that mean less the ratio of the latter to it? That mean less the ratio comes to 2.56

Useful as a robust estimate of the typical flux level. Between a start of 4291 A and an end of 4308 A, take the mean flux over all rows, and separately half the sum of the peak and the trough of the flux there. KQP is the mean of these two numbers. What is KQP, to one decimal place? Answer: 12.2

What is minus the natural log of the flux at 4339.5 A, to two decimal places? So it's -2.90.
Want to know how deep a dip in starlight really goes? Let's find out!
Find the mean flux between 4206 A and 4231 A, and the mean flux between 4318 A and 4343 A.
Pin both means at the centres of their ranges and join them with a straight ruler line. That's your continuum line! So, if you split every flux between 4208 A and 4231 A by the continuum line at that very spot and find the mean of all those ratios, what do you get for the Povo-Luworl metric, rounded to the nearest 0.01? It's 1.00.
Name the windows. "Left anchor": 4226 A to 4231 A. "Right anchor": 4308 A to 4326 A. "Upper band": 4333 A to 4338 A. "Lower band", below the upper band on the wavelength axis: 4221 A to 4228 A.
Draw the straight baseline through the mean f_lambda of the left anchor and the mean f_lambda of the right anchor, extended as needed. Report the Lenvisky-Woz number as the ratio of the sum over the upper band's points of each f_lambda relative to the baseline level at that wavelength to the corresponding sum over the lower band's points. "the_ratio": 0.6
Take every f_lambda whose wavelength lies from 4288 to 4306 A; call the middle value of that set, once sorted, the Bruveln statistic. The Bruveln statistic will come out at 12.9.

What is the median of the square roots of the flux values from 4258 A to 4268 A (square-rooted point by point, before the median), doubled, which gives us 7.48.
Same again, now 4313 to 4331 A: 7.21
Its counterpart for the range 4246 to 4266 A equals 7.11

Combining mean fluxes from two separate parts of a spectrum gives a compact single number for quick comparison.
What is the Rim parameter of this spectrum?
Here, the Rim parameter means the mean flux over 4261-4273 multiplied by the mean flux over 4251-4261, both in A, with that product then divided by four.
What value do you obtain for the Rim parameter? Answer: 41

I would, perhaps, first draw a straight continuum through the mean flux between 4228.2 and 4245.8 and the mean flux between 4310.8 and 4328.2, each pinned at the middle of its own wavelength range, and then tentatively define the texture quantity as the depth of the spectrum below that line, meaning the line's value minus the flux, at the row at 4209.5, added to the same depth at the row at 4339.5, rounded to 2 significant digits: -5.9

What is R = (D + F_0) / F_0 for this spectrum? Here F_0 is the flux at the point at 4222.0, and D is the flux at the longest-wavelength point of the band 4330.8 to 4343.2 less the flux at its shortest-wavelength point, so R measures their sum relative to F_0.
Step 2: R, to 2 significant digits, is 1.1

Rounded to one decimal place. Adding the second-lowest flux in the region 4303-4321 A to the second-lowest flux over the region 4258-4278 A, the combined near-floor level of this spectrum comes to 22.0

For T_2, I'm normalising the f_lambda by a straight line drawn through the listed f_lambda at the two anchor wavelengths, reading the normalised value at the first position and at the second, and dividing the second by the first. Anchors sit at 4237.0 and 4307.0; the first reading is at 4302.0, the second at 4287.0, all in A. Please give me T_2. 1.11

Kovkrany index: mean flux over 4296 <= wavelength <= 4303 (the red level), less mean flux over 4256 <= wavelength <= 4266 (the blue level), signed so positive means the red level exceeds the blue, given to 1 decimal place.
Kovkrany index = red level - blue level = -1.6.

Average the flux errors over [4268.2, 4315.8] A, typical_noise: 1.400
